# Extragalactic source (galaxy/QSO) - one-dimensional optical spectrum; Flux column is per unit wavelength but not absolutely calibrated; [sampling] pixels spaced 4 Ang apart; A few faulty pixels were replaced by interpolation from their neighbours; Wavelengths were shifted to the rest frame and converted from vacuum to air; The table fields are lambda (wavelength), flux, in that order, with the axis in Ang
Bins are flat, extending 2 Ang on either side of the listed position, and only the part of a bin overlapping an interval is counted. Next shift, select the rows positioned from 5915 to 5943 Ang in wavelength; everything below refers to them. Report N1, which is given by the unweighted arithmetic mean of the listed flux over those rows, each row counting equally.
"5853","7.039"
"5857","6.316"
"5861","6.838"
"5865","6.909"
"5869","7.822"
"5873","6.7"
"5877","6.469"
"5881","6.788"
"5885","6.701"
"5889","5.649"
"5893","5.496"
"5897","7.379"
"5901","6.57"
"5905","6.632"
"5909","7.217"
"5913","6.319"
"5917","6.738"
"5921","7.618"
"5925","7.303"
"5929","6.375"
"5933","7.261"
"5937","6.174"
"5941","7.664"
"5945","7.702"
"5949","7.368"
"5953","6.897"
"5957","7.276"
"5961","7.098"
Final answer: 7.02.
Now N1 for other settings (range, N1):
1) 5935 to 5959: 7.18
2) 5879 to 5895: 6.16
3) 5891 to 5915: 6.60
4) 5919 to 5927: 7.46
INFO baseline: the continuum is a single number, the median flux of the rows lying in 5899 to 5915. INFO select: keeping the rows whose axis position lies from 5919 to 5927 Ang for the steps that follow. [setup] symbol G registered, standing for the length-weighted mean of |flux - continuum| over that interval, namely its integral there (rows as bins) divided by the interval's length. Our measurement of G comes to 0.86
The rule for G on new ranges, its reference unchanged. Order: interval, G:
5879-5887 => 0.14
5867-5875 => 0.66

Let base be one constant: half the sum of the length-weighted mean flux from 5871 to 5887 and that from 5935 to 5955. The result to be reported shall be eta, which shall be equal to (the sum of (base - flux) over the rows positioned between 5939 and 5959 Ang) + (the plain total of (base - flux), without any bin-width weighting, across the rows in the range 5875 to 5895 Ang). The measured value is 1.1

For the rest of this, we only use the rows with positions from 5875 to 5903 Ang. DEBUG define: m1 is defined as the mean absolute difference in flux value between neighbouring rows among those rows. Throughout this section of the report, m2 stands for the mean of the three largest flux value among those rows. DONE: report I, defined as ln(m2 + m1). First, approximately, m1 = 0.717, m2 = 6.96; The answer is 2.04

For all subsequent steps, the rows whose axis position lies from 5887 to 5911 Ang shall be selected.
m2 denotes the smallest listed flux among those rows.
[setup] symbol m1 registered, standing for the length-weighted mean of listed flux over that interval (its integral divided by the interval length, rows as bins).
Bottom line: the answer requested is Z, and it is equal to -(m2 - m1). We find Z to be 0.99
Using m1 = 6.5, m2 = 5.496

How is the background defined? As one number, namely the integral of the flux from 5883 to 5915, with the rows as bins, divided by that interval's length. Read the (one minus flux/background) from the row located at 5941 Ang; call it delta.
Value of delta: -0.18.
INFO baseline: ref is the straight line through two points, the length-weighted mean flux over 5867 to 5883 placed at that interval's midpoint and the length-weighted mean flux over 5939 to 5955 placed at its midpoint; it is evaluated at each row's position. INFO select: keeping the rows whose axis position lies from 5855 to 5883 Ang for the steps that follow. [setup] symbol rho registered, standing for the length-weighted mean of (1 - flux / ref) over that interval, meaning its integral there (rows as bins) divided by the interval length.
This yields 0.01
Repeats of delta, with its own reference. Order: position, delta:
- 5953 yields -0.06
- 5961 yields -0.09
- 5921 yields -0.17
